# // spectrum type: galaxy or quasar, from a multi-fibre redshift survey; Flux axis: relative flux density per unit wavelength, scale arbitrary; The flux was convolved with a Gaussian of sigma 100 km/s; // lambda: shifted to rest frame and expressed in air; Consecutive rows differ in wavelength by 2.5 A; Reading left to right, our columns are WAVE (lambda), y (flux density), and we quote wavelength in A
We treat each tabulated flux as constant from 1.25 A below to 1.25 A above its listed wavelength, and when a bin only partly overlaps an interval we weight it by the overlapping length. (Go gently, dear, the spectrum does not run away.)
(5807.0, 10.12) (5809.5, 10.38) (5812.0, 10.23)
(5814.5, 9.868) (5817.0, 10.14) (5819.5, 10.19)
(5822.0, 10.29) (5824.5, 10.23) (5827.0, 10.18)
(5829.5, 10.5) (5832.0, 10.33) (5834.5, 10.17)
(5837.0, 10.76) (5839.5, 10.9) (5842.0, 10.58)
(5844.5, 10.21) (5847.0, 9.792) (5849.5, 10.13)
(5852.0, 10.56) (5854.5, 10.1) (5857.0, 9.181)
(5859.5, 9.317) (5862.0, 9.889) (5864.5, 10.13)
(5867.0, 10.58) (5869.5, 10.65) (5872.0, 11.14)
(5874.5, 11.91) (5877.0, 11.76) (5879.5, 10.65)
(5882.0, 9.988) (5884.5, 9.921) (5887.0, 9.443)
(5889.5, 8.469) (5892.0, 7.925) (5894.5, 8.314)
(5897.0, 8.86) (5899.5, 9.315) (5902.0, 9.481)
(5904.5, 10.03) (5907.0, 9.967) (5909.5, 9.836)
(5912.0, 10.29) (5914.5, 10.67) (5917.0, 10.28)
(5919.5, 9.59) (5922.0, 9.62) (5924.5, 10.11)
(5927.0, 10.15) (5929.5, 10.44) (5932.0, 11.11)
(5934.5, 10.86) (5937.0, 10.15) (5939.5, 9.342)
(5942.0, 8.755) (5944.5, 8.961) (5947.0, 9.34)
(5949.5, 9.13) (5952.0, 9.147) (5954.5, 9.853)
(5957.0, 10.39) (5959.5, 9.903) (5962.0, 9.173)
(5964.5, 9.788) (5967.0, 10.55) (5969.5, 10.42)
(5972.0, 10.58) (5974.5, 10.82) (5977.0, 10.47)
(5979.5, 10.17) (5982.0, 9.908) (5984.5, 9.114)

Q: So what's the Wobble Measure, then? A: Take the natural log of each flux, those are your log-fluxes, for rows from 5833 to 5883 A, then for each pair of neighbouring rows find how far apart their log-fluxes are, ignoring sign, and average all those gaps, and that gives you 0.044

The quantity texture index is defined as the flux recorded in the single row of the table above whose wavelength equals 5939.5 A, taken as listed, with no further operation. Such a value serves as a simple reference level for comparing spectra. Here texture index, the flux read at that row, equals 9.342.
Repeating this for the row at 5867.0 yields 10.58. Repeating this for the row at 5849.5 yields 10.13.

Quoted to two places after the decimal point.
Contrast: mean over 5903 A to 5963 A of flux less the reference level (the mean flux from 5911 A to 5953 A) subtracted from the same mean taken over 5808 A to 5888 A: 0.44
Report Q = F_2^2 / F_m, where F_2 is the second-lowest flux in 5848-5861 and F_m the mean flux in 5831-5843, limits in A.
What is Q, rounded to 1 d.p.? 8.2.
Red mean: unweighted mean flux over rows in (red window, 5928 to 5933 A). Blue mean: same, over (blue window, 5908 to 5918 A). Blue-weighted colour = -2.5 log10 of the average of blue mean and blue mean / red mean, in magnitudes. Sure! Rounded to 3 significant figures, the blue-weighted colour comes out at -1.87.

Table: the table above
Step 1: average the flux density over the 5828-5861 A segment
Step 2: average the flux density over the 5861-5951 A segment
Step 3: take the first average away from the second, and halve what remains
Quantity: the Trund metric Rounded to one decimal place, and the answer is -0.1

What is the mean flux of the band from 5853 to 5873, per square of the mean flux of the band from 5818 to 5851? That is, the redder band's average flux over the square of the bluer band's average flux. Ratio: 0.095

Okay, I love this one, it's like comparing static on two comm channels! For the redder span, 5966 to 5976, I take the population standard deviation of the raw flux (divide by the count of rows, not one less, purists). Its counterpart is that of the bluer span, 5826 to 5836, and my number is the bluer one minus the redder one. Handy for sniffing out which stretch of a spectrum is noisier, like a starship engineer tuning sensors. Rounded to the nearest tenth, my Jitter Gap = 0.0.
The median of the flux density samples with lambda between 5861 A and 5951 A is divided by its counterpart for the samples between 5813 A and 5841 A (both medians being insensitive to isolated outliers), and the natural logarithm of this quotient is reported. -0.025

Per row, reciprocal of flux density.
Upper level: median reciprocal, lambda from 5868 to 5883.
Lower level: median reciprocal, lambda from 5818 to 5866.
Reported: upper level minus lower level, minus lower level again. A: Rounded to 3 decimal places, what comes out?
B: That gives -0.104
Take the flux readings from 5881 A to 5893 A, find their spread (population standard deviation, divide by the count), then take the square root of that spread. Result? 0.90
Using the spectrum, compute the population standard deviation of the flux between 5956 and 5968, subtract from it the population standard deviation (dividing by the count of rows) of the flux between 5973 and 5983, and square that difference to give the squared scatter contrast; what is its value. 0.02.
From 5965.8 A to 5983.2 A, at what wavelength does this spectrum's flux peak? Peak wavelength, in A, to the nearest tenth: 5974.5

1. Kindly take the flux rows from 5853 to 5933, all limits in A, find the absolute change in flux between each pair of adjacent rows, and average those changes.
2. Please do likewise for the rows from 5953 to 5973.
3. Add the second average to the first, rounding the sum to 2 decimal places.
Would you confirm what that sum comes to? 0.92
